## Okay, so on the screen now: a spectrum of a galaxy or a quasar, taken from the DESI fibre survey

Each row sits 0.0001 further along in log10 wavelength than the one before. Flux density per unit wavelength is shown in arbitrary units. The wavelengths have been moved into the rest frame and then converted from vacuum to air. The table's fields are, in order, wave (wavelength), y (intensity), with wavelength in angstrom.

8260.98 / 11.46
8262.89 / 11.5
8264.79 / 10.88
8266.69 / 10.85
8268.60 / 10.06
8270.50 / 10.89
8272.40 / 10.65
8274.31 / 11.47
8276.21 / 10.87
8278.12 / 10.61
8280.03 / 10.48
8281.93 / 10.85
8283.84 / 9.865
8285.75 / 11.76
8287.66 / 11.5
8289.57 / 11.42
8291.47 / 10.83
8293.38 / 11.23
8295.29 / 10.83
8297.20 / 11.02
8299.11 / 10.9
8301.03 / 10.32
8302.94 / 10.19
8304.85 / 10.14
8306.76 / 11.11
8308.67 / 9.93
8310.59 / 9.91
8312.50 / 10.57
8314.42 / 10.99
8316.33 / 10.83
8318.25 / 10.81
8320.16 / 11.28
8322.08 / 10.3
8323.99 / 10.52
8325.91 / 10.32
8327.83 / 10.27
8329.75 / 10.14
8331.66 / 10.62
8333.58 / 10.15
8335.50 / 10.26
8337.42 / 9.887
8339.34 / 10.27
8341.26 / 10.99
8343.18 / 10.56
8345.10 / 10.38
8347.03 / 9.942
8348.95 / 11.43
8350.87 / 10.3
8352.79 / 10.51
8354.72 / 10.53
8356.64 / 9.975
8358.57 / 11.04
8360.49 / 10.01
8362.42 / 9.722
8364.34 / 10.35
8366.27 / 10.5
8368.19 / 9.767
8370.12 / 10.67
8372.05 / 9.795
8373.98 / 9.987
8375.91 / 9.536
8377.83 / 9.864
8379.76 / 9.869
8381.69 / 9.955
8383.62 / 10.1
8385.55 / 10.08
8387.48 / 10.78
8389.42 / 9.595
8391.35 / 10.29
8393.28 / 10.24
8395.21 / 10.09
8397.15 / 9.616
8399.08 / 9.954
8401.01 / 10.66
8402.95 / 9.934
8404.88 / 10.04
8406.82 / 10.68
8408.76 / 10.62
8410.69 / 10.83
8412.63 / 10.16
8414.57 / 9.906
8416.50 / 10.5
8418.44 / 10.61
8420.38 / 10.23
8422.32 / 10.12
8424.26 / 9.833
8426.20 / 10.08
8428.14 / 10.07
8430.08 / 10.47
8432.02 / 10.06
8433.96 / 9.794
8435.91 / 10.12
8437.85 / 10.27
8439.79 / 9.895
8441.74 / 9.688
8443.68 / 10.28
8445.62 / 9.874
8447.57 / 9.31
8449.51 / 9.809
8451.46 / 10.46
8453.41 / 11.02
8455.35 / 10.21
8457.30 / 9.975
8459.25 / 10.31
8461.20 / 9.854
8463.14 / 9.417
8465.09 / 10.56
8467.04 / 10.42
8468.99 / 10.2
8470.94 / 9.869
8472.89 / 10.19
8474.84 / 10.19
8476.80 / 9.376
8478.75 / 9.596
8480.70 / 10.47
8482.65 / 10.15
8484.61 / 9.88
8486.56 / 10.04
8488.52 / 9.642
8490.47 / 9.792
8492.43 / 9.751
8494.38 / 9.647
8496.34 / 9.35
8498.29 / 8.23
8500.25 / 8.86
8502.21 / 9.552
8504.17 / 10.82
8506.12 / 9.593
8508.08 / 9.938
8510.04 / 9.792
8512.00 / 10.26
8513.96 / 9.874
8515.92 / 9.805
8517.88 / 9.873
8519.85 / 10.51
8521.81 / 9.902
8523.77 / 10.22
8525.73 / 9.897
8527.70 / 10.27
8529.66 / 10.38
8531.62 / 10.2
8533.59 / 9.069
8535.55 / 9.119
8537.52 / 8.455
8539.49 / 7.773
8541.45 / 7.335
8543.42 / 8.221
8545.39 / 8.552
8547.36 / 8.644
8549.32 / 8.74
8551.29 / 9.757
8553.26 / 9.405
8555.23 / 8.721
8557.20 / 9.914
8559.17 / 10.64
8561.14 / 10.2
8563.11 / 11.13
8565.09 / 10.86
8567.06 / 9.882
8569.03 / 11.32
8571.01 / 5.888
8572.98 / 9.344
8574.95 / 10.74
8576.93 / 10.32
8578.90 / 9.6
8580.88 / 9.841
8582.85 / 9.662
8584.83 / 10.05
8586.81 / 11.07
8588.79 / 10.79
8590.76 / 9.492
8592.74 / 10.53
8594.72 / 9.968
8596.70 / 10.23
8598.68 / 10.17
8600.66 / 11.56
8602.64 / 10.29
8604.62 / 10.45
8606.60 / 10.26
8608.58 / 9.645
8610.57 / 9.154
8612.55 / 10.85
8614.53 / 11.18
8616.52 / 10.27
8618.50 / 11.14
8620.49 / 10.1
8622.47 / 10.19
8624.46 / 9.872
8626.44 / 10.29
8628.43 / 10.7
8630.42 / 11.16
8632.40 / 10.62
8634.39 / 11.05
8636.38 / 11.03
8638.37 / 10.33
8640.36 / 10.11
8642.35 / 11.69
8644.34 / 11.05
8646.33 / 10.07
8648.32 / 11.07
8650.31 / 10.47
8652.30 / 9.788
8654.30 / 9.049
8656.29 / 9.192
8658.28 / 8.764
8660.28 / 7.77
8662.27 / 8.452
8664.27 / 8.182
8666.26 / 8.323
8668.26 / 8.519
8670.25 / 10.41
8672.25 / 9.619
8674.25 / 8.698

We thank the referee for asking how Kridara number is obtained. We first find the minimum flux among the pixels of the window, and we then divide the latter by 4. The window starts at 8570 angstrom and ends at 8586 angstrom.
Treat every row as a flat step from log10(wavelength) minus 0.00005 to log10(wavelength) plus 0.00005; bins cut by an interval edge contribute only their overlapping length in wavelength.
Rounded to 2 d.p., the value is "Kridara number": 1.47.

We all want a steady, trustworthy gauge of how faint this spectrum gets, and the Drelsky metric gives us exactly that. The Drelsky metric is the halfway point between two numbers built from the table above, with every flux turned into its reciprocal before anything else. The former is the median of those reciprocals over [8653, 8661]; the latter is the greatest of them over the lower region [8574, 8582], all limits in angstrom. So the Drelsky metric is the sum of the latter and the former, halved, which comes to 0.108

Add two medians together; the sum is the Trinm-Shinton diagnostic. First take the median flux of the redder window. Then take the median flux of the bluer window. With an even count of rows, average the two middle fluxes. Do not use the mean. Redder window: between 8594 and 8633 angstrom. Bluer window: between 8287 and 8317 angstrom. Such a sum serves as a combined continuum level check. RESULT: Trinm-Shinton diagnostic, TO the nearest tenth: 21.1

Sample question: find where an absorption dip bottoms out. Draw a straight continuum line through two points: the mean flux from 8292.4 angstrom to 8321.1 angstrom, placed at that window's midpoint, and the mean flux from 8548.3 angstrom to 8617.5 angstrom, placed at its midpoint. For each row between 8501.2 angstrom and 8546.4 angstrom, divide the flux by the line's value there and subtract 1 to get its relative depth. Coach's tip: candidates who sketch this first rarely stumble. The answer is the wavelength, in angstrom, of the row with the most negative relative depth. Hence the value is 8541.45 angstrom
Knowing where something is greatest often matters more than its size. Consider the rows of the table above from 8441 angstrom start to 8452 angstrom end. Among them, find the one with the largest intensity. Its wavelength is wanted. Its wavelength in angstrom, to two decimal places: 8451.46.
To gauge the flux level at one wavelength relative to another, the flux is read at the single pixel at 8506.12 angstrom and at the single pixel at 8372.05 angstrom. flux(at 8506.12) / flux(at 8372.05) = 0.98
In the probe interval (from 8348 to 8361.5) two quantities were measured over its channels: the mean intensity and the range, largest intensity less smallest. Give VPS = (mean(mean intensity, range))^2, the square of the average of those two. 36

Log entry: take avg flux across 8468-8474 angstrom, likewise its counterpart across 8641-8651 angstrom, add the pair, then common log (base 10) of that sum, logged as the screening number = 1.321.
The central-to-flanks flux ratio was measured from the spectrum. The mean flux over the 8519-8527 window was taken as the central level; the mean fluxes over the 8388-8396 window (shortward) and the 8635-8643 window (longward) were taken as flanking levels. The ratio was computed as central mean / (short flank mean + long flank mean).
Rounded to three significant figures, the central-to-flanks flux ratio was 0.486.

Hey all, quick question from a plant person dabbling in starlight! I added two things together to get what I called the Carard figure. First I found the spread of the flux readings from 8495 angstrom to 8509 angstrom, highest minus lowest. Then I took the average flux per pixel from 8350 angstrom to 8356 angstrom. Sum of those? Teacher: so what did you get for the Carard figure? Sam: 13.0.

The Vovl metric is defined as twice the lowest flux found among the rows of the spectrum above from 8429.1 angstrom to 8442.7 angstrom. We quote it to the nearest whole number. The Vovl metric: 19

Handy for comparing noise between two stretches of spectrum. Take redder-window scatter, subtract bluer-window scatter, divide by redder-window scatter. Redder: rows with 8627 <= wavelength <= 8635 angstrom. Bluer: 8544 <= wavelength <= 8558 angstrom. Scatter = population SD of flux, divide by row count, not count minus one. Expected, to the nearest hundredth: -1.33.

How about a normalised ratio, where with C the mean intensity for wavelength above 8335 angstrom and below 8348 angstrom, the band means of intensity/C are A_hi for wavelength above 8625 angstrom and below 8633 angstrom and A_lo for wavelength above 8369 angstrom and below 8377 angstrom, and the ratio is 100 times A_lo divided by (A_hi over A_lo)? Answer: 91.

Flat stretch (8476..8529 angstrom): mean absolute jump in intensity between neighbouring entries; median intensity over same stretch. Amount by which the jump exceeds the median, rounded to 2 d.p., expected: -9.43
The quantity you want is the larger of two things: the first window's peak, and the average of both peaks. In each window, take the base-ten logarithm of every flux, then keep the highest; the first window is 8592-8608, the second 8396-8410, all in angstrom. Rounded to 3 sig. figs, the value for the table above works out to 1.06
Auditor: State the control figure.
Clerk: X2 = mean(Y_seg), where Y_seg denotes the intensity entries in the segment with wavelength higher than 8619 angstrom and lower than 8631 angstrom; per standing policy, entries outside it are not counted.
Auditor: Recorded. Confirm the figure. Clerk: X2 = 10.4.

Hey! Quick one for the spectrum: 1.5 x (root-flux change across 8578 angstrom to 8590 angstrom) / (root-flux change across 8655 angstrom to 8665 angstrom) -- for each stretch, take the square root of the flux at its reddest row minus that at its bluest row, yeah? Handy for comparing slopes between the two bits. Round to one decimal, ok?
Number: -1.6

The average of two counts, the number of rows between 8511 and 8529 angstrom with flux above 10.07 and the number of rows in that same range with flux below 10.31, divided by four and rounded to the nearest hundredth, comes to 1.50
